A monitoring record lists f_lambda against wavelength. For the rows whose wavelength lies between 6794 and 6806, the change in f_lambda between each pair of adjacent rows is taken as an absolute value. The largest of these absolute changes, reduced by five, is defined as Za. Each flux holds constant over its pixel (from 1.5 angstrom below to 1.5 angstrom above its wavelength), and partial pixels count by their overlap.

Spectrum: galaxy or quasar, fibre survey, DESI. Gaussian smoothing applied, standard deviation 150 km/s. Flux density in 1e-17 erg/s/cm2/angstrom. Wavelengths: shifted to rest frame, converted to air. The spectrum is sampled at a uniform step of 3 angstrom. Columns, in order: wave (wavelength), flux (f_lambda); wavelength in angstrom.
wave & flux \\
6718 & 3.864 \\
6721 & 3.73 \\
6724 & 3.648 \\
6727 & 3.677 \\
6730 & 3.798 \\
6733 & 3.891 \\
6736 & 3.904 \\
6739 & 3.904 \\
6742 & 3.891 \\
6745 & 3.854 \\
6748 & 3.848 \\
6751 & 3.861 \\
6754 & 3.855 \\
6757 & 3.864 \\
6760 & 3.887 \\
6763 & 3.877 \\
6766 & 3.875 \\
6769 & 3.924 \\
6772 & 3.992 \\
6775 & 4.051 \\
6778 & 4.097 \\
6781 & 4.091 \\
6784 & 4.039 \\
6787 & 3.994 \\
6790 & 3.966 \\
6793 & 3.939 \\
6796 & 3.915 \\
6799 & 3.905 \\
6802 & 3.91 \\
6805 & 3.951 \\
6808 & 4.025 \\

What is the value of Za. -4.96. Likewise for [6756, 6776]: -4.93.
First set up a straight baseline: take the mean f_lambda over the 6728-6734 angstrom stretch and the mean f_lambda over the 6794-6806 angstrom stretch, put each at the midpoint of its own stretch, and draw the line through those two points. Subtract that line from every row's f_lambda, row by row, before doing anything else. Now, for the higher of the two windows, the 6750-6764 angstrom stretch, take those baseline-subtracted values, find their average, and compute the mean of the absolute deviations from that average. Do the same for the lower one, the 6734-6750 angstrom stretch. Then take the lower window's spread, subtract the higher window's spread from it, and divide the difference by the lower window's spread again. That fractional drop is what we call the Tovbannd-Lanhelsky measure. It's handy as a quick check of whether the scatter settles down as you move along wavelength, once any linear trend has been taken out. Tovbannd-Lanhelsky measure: 0.8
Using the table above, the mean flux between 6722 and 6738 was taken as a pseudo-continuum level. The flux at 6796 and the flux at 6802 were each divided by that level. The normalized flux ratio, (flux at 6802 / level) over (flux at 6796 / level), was 0.999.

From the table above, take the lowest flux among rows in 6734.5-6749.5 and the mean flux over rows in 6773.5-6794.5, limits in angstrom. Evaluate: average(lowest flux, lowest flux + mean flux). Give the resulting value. 5.86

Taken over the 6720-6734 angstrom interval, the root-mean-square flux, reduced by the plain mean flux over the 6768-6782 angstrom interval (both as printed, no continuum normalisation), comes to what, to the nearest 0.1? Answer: -0.3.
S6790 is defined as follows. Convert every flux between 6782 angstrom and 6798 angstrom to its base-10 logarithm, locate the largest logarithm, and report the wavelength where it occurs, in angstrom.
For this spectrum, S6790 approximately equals 6784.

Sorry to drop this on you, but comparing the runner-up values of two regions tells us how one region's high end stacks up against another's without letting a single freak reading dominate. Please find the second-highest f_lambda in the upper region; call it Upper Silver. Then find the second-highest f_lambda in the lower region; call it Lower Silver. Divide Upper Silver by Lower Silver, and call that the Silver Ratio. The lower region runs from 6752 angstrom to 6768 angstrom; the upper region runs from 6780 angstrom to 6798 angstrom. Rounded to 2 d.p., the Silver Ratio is 1.04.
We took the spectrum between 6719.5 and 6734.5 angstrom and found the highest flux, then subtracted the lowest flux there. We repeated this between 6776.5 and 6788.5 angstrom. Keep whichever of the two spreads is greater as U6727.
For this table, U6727 0.24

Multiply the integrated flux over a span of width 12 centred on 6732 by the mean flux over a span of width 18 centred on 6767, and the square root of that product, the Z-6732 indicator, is 13.4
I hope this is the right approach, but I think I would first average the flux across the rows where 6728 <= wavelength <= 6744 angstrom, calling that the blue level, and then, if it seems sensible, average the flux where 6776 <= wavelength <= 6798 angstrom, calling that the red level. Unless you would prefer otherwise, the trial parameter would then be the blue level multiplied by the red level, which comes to 15.5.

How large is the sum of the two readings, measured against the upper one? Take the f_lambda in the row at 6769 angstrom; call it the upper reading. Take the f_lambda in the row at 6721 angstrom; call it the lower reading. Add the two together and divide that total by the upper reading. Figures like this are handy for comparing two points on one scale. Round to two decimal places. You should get 1.95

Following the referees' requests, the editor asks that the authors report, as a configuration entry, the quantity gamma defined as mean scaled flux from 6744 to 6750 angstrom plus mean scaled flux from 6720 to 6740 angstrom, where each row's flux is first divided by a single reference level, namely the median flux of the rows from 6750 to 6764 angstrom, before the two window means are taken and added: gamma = 1.98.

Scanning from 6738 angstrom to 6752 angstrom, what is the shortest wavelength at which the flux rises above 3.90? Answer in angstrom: 6739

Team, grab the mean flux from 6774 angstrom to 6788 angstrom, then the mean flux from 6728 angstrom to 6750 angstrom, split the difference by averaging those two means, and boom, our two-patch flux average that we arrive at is 3.96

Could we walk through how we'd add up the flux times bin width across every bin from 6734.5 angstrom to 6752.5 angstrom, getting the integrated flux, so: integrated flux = 69.8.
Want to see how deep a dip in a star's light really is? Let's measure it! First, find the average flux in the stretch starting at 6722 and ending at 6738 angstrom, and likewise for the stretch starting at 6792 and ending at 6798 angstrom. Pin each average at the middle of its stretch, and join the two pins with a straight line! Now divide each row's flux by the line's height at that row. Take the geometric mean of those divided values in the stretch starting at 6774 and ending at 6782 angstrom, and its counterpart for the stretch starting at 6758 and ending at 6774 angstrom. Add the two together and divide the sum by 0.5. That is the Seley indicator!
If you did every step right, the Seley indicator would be 4.12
